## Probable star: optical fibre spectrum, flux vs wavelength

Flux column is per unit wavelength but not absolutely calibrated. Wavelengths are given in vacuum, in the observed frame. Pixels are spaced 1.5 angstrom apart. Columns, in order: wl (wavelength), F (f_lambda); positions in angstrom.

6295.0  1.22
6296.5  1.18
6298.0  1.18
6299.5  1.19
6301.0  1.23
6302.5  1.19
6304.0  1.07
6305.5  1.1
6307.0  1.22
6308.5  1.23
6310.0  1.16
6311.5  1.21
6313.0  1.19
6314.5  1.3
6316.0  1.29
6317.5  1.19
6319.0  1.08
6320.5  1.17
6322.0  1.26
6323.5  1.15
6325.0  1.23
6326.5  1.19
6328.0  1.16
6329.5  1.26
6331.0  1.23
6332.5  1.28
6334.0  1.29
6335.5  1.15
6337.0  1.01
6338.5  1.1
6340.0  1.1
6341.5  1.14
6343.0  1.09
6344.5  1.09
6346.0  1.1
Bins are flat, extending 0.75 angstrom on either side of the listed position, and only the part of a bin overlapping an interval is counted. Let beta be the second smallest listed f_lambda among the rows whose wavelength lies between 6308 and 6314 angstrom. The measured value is 1.19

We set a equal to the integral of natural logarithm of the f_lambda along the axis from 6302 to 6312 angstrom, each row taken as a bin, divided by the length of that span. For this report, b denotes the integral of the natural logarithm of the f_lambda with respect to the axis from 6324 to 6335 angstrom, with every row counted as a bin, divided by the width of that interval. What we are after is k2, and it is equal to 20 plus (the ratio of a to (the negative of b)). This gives 19.3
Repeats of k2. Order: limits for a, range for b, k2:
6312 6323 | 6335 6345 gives 17.9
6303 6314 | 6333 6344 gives 18.7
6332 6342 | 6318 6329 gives 19.2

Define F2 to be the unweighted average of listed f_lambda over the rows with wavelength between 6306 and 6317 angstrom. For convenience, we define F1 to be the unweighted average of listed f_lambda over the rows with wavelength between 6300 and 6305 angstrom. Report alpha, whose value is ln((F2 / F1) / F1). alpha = -0.10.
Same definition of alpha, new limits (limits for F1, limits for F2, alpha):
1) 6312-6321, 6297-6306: -0.22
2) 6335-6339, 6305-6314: 0.00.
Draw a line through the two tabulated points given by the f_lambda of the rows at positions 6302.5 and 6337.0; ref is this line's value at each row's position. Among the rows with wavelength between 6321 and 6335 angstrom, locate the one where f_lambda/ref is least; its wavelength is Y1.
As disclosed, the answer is 6323.5 angstrom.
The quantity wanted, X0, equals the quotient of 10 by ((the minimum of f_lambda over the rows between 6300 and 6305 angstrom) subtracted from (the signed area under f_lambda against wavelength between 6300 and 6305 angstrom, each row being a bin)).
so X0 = 2.11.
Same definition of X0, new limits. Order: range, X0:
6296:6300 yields 2.81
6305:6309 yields 2.75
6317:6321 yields 2.87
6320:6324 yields 2.75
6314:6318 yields 2.59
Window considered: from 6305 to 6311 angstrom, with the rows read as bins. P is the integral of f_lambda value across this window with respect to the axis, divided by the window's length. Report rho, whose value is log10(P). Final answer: 0.073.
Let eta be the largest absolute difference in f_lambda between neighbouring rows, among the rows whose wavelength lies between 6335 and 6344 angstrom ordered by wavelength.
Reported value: 0.14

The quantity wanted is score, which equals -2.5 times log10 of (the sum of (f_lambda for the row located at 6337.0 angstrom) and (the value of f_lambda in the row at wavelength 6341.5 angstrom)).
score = -0.83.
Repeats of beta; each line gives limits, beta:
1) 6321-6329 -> 1.16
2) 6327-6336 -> 1.16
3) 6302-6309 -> 1.1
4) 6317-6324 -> 1.15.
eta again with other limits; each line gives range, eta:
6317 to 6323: 0.11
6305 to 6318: 0.12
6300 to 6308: 0.12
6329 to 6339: 0.14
